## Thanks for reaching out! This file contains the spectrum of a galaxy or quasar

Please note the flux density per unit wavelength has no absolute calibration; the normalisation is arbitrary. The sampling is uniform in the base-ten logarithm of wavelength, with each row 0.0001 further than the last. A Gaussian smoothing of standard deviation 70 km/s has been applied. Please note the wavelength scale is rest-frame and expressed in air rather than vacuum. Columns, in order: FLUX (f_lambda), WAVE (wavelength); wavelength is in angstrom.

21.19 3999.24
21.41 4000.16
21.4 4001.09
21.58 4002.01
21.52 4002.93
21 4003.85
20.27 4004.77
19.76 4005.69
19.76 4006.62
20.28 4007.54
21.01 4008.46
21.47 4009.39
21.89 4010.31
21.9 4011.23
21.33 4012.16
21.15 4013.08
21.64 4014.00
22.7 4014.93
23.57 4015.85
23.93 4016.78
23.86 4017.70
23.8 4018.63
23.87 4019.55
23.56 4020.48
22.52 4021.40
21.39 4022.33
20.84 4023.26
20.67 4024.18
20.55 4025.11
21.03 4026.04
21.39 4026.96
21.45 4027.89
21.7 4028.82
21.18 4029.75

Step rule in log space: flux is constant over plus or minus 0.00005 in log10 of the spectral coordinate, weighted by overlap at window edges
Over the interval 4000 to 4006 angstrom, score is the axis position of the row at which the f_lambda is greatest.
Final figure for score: 4002.01 angstrom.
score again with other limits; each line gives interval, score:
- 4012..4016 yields 4015.85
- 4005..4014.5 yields 4011.23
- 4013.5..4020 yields 4016.78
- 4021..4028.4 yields 4021.40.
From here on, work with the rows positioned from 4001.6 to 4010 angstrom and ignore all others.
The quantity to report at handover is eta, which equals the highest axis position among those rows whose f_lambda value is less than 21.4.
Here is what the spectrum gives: 4008.46 angstrom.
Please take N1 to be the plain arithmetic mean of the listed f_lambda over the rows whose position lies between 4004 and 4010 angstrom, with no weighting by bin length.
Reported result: 20.4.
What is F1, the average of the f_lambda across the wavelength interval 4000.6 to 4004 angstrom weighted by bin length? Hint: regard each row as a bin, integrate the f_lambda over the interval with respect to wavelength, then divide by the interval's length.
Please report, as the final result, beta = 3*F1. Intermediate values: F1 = 21.4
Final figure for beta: 64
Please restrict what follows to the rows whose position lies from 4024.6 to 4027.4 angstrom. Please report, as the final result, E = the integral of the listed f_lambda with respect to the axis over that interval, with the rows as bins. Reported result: 58.8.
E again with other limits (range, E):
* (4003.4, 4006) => 53.1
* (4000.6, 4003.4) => 60.1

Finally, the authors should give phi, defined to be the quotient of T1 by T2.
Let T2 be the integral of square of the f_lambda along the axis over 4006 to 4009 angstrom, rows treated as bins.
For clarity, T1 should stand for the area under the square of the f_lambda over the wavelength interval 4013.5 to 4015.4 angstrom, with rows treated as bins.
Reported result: 0.75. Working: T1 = 935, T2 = 1239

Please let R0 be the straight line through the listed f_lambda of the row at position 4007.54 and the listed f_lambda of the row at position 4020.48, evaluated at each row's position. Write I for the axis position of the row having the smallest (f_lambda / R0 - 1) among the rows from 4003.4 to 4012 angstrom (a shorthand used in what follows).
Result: 4006.62 angstrom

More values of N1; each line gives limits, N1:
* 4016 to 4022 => 23.6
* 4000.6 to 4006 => 20.9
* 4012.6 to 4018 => 22.8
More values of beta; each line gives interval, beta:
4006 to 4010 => 62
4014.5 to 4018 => 71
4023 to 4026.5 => 62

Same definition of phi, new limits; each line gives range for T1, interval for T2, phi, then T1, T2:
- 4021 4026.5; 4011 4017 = 0.83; 2461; 2979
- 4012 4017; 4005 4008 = 2.10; 2510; 1195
